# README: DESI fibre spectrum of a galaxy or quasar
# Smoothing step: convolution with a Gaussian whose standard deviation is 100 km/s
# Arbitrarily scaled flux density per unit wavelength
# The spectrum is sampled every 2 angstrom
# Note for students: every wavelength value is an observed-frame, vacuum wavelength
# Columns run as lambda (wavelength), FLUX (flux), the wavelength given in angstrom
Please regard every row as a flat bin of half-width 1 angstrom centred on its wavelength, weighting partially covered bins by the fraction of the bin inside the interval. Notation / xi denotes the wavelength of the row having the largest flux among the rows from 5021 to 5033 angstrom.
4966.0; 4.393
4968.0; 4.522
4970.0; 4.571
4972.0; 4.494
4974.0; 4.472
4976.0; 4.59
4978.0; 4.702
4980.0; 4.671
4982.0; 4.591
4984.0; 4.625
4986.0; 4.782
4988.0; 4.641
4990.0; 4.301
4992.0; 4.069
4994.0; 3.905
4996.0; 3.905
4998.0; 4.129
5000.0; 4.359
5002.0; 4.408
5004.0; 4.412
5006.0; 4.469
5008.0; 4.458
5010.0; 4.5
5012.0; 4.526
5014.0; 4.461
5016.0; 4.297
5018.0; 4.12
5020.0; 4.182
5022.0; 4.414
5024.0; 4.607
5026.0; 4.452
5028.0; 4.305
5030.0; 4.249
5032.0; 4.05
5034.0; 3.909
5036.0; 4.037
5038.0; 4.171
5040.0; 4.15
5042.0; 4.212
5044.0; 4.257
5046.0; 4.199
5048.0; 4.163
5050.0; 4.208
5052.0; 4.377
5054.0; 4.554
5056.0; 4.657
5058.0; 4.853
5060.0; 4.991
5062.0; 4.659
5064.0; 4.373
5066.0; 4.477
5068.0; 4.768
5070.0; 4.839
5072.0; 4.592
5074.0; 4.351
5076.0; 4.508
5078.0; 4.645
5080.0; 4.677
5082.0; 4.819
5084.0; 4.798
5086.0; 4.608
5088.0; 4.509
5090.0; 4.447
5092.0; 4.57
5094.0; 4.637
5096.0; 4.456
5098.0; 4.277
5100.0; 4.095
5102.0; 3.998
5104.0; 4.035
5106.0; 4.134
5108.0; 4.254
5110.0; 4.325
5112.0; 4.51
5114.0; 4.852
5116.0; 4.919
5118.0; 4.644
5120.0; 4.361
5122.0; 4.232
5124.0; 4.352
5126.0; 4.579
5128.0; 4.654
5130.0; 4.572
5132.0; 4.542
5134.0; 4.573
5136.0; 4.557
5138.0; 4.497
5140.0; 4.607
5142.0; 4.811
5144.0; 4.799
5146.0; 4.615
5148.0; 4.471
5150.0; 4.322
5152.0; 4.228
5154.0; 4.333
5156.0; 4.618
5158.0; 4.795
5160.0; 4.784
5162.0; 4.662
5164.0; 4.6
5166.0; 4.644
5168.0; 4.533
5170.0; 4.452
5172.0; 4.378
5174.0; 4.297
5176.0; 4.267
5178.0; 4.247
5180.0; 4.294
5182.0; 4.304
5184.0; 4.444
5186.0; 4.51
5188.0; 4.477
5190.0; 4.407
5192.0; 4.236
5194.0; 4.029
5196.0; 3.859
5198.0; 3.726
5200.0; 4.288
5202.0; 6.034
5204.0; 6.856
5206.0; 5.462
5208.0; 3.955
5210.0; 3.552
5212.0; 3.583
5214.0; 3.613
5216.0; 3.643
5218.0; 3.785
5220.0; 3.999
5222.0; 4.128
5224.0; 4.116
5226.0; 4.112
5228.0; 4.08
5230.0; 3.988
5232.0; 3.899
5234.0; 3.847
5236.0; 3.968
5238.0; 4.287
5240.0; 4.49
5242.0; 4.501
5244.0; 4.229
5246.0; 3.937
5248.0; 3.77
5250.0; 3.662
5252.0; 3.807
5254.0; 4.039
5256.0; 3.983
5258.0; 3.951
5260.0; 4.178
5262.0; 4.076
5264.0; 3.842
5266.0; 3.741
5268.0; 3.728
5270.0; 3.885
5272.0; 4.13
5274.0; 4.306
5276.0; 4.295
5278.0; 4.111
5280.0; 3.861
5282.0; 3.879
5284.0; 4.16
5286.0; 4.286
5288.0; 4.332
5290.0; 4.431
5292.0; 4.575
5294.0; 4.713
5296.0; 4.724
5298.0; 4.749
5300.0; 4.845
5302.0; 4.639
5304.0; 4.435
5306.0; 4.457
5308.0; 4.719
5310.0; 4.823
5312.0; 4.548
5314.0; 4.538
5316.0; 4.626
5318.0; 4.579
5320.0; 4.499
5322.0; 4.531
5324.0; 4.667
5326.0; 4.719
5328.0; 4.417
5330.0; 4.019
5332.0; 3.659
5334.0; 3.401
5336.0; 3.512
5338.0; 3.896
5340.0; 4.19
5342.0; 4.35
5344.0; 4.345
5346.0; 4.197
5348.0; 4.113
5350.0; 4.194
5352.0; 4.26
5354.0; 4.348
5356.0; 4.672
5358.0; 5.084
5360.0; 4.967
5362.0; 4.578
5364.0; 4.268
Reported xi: 5024.0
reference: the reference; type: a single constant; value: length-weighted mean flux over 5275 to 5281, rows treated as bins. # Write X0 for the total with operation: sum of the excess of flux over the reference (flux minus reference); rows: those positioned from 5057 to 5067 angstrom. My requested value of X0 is 2.9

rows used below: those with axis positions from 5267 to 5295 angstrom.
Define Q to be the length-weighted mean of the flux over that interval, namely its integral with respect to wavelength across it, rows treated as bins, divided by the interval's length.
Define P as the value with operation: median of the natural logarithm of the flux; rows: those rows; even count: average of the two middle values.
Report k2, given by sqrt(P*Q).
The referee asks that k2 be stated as 2.46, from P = 1.44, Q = 4.19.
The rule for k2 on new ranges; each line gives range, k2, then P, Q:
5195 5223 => 2.43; 1.36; 4.32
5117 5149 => 2.63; 1.52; 4.55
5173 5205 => 2.57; 1.46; 4.52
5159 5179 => 2.60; 1.50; 4.49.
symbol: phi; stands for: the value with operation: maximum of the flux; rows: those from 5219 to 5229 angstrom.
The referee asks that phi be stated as 4.128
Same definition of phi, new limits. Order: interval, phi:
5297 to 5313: 4.845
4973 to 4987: 4.782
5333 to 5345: 4.35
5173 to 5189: 4.51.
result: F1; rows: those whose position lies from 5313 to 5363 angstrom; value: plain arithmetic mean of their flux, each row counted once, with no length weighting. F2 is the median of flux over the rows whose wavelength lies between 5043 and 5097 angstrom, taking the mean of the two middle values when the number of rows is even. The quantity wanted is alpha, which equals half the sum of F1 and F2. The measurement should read 4.45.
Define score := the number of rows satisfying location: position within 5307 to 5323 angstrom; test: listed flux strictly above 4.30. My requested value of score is 8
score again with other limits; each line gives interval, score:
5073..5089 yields 8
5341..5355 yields 3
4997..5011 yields 6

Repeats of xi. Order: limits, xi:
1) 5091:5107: 5094.0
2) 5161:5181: 5162.0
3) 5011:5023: 5012.0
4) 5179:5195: 5186.0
